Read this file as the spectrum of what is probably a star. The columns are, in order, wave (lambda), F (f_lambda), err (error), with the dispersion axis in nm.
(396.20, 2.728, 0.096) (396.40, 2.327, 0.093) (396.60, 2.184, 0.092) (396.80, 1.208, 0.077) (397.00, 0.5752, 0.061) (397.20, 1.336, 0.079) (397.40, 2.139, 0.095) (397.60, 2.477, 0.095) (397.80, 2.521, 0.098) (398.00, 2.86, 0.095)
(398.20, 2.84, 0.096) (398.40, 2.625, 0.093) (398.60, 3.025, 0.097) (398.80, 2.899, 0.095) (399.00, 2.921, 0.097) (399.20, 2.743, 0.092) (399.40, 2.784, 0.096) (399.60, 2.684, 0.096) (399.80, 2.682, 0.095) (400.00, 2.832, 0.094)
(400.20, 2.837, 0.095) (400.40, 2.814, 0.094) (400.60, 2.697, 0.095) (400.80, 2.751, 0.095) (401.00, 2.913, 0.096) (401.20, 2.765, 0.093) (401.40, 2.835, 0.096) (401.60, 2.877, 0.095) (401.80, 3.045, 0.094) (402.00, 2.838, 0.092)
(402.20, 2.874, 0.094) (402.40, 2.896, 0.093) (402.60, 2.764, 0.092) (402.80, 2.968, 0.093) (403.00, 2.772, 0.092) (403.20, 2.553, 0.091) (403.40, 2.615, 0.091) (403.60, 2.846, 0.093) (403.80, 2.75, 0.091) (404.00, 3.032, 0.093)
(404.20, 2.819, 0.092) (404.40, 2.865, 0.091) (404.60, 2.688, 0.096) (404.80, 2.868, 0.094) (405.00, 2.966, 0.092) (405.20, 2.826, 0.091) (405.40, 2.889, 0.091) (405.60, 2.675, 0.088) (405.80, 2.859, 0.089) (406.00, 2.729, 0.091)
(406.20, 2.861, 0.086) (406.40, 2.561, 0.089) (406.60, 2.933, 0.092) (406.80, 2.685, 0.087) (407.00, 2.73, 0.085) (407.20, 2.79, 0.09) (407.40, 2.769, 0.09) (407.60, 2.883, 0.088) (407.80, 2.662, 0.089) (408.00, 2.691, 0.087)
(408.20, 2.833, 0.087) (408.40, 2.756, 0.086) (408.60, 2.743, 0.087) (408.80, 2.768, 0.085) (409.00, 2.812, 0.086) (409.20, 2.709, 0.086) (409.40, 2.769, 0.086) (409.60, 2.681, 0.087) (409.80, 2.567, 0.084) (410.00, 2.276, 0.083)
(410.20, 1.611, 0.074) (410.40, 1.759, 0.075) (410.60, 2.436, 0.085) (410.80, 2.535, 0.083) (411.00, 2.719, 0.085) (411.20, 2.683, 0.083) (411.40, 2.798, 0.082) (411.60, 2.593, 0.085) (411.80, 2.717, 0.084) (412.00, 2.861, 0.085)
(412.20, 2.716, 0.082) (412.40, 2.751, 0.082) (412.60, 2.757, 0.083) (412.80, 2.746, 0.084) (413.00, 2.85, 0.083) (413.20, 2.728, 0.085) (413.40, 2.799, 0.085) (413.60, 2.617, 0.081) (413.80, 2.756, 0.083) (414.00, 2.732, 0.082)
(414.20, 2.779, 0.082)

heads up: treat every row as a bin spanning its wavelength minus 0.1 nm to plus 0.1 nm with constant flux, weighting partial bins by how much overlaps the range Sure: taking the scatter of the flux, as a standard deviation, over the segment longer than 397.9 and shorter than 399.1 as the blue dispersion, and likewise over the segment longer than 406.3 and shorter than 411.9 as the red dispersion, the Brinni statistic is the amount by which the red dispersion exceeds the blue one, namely 0.17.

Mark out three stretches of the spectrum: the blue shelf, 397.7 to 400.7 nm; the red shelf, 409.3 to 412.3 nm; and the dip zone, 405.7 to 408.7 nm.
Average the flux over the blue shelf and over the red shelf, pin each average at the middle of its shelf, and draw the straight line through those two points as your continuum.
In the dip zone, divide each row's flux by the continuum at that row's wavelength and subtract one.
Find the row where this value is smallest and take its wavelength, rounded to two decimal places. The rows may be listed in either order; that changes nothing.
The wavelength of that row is 406.40 nm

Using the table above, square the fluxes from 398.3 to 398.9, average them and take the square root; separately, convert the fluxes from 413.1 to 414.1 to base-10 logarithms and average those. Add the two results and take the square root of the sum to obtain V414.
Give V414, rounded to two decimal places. 1.81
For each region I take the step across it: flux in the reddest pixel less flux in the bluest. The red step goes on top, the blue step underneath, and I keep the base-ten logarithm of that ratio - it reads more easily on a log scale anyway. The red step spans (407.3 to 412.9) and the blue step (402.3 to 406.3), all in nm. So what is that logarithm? -0.2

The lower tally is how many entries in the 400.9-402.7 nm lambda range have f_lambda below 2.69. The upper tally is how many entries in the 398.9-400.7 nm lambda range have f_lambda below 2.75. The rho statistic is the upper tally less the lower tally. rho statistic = 4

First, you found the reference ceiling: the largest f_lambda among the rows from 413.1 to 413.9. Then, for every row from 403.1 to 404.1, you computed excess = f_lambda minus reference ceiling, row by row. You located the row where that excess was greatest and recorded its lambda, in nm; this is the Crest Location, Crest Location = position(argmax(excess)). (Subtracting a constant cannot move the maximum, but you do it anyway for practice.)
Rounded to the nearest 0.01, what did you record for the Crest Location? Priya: 404.00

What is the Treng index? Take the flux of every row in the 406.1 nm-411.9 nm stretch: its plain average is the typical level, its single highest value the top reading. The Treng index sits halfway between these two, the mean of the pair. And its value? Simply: 2.78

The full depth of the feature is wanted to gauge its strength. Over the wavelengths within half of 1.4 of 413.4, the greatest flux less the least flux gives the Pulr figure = 0.23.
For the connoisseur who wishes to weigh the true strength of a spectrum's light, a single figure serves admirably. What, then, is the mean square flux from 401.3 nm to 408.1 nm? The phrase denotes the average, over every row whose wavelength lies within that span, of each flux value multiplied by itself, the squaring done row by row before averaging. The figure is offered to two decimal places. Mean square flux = 7.89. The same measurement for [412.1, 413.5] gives 7.64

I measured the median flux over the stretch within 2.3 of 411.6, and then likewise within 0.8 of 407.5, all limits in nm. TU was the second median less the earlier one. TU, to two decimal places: 0.03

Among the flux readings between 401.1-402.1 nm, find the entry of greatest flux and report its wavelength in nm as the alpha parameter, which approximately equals 401.80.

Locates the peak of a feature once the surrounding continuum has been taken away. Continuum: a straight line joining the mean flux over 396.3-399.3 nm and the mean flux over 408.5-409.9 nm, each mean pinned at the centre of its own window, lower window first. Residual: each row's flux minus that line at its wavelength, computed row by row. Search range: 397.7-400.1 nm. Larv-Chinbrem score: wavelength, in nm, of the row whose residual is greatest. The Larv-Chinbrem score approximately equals 398.60 nm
